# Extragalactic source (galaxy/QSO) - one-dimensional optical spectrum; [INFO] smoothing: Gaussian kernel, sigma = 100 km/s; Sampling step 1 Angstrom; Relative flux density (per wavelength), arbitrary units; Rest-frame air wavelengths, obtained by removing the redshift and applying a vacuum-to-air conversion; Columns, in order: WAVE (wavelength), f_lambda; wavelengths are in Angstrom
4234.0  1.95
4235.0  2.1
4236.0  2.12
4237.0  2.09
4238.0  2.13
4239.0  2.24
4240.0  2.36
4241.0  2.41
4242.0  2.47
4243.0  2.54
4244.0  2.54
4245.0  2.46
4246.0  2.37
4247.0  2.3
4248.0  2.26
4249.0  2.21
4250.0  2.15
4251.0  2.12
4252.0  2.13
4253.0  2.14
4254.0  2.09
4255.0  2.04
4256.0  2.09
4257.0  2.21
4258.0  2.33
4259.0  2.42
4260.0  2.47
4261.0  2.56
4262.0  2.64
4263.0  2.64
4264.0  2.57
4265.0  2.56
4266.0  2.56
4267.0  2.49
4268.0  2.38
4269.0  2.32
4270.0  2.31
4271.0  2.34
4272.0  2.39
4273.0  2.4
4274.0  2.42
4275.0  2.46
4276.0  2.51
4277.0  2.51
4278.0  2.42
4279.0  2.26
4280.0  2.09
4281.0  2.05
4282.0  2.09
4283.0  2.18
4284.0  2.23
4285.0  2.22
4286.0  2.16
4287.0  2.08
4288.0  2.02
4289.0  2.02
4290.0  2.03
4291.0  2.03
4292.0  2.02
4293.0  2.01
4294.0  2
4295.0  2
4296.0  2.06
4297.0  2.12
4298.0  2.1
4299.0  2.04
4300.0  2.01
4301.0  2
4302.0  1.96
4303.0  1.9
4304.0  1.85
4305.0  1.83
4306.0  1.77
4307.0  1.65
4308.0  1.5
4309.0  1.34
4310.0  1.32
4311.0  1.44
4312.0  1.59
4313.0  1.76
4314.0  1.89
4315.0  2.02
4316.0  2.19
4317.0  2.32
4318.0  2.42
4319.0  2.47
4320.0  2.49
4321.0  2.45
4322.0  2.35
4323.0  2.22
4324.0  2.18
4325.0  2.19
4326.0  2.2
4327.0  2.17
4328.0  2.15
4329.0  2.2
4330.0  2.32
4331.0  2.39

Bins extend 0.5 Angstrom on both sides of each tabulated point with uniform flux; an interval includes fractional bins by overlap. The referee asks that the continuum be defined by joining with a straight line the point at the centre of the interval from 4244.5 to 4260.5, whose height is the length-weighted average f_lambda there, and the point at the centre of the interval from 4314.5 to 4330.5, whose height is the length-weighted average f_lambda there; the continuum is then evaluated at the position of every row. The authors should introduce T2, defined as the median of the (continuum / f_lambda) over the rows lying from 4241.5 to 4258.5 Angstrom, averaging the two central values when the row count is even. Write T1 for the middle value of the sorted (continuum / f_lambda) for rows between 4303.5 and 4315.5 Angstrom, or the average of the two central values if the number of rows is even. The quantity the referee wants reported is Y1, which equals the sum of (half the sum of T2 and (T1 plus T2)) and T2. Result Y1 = 2.69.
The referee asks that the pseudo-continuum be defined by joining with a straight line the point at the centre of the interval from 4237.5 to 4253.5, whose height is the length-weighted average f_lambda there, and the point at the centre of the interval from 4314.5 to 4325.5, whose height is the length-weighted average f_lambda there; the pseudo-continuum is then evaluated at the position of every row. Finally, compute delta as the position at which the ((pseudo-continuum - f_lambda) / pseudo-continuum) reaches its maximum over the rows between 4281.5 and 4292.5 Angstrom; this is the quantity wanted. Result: 4288.0 Angstrom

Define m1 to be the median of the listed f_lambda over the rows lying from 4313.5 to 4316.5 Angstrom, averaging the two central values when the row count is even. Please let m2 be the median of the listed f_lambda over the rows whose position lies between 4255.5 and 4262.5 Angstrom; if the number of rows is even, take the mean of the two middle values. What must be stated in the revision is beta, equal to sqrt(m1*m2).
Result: 2.21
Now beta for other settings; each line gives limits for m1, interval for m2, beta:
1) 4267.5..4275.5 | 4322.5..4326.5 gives 2.29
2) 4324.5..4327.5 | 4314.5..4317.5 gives 2.19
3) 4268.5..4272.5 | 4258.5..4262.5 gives 2.42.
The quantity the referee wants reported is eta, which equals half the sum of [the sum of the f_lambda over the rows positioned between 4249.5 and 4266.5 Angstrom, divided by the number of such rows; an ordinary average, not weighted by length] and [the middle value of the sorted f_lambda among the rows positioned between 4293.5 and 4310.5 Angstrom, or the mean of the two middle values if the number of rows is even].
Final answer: 2.15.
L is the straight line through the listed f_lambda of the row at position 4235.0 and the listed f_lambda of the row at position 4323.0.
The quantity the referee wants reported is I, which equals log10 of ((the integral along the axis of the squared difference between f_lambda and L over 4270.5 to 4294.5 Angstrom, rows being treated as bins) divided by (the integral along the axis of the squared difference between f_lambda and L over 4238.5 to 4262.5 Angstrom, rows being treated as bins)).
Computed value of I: -0.27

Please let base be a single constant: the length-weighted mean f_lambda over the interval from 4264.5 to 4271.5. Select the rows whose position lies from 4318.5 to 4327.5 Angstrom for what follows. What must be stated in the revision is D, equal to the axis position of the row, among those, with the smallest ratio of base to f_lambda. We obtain 4320.0 Angstrom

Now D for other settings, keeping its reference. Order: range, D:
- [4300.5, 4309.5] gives 4301.0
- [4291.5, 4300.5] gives 4297.0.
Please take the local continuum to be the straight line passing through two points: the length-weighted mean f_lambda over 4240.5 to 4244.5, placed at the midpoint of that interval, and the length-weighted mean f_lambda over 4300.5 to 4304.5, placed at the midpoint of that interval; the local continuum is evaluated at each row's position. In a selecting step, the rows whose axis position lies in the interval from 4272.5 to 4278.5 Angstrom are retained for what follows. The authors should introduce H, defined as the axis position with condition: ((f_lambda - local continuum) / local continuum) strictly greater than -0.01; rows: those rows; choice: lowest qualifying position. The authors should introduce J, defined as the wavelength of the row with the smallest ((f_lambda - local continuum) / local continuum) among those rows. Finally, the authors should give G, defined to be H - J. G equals 0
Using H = 4273.0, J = 4273.0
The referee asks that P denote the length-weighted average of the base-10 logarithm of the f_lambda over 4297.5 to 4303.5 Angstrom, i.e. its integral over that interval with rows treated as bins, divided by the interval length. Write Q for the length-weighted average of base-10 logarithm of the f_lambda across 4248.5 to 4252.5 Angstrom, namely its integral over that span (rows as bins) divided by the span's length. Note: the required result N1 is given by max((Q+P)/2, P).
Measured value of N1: 0.32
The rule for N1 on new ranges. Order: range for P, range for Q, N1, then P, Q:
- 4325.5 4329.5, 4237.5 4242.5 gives 0.35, 0.34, 0.365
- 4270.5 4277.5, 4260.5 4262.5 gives 0.40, 0.39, 0.415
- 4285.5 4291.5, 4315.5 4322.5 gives 0.35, 0.31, 0.377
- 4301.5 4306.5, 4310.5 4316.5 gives 0.27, 0.27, 0.255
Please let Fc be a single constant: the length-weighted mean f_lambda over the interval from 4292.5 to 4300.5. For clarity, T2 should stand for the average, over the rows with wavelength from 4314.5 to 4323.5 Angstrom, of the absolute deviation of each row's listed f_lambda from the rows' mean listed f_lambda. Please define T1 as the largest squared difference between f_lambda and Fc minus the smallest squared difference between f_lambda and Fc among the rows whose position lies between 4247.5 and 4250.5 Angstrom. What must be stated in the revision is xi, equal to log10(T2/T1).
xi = 0.5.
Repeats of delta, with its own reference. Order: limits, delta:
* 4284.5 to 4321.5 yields 4310.0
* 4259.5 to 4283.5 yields 4281.0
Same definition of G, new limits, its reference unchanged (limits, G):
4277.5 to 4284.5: -3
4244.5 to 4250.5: -5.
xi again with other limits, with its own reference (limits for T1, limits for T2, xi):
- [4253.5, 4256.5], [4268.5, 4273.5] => 1.2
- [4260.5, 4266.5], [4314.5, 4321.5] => 0.2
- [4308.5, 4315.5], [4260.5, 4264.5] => -1.1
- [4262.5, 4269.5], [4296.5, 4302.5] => -0.8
